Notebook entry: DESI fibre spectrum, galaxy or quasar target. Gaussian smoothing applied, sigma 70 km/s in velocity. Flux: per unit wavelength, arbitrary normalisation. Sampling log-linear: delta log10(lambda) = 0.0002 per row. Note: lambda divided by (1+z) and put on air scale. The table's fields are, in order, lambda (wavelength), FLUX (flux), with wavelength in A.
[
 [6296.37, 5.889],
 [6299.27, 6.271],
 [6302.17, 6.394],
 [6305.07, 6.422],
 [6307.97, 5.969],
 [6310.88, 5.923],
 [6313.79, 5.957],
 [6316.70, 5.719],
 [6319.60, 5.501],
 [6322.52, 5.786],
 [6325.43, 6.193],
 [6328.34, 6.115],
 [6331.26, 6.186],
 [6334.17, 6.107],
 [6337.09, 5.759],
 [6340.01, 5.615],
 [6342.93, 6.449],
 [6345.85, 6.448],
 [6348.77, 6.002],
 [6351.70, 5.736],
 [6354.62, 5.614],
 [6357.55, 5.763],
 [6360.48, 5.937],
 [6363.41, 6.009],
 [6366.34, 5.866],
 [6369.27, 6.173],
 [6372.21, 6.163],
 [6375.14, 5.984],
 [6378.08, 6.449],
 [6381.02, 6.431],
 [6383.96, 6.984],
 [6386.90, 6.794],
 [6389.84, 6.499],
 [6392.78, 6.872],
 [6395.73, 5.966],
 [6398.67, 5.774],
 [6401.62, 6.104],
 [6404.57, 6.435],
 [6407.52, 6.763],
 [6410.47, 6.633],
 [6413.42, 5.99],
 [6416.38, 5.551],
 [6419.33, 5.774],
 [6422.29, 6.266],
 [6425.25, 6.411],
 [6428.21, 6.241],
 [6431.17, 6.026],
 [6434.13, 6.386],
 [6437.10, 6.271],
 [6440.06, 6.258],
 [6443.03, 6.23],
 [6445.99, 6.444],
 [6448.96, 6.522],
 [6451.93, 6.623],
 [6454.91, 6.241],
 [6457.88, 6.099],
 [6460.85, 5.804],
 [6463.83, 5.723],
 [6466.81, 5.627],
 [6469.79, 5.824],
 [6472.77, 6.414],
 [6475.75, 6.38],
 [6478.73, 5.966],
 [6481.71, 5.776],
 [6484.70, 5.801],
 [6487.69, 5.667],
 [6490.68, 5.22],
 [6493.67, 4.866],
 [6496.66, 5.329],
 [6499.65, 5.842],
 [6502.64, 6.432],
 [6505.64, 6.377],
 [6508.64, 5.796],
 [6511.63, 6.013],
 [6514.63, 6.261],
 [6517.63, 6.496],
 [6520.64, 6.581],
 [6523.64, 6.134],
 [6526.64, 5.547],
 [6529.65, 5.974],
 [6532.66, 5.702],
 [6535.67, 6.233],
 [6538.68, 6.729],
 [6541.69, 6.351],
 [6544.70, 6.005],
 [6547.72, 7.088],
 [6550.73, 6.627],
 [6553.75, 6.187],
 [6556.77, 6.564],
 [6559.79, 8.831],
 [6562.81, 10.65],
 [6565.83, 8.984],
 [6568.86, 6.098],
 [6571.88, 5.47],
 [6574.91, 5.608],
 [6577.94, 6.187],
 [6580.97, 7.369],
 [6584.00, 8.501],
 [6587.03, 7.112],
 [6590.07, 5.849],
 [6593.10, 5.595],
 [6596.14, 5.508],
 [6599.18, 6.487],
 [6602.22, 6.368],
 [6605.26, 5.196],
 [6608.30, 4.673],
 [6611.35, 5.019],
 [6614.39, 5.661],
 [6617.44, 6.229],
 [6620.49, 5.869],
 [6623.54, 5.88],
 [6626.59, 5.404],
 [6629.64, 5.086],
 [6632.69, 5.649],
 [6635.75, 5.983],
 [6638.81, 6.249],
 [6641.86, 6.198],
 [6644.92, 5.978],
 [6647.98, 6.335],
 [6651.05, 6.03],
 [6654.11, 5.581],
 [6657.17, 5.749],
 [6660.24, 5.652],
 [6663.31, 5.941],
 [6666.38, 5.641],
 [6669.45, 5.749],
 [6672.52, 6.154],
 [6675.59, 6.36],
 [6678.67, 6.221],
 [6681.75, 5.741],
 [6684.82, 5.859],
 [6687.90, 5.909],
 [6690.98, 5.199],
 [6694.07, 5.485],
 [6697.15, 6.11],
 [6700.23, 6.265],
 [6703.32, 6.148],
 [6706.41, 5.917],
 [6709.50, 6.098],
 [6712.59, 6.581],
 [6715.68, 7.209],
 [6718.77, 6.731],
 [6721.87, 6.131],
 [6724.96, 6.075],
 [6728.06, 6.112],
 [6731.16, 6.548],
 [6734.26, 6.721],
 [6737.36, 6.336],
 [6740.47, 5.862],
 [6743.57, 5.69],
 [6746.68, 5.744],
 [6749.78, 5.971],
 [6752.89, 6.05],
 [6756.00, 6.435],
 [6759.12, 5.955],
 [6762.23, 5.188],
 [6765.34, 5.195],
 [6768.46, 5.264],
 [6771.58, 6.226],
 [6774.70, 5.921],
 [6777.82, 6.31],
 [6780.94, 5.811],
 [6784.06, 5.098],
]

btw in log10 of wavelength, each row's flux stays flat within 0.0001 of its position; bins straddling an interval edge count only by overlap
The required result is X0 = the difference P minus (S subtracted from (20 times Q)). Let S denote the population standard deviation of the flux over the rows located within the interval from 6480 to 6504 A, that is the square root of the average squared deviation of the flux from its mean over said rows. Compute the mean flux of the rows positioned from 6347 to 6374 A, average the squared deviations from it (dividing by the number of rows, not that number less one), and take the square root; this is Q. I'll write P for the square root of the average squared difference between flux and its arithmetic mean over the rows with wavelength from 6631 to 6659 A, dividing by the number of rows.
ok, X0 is -2.9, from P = 0.25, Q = 0.18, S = 0.44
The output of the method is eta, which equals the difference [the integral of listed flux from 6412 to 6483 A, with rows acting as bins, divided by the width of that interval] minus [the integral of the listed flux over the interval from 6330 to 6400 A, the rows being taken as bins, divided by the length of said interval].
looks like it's -0.03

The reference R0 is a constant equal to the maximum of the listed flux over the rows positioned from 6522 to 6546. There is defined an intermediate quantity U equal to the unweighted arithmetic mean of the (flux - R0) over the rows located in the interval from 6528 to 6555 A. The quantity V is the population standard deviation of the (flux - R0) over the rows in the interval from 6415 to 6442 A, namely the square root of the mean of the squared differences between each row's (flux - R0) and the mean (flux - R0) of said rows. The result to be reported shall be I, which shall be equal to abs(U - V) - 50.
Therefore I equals -49.3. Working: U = -0.4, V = 0.28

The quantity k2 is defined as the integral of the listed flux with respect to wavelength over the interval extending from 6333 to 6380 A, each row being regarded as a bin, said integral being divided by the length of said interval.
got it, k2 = 6.0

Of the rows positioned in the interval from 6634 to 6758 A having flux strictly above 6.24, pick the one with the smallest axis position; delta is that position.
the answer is 6638.81 A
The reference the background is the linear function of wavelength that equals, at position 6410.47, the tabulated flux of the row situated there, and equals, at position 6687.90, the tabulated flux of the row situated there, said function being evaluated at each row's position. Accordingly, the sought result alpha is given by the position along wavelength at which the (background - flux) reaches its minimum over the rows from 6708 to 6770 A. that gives 6715.68 A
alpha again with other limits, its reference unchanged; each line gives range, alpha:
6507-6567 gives 6562.81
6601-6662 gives 6647.98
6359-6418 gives 6383.96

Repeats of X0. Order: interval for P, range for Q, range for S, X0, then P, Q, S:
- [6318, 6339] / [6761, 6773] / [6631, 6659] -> -8.3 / 0.25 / 0.44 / 0.25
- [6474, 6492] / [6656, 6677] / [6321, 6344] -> -4.5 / 0.35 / 0.25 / 0.26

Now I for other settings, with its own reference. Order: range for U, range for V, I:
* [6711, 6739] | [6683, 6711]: -49.4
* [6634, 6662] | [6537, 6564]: -47.8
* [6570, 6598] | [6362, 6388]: -49.3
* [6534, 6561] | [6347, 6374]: -49.8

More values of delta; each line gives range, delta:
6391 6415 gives 6392.78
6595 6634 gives 6599.18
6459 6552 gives 6472.77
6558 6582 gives 6559.79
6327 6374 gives 6342.93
